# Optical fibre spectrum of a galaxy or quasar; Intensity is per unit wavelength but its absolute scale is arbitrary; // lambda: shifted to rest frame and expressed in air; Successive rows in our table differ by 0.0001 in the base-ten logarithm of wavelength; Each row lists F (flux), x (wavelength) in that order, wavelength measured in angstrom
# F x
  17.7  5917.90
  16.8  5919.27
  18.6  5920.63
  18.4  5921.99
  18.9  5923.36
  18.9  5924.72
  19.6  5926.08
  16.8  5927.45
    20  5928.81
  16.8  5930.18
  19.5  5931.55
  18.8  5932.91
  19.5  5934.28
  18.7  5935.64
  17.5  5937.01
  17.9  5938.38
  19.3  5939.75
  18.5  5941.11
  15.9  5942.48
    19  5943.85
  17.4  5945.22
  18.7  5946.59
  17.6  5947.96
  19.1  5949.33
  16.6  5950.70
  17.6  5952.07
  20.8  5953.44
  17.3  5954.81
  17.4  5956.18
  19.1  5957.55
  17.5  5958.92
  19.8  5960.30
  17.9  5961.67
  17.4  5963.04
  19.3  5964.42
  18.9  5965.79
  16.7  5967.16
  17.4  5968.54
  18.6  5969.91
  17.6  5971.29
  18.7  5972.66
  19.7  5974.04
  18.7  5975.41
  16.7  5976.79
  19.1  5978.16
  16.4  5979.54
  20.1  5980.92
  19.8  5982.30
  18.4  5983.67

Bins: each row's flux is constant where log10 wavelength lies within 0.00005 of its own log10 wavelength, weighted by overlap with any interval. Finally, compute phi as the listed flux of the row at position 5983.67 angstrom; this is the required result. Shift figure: 18.4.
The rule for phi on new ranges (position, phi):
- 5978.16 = 19.1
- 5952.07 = 17.6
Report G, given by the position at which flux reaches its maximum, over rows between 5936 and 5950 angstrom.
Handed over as 5939.75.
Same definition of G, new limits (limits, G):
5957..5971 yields 5960.30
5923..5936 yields 5928.81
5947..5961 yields 5953.44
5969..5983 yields 5980.92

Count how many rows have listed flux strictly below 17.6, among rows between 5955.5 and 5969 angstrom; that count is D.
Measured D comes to 5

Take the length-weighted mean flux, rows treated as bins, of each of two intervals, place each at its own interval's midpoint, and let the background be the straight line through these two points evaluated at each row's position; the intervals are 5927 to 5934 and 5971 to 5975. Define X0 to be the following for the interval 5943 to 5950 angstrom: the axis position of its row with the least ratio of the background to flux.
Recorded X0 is 5949.33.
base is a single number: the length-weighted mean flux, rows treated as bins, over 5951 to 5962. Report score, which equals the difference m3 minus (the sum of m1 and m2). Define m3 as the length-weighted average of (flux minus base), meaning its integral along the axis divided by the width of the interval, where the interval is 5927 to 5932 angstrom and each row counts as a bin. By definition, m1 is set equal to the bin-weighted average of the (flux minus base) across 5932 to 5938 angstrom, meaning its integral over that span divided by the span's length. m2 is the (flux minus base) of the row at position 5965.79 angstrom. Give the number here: -0.9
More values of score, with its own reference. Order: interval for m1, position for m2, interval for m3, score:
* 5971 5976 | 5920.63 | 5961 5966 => -0.7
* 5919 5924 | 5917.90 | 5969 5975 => 1.0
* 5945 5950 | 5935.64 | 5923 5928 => 0.0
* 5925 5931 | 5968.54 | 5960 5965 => 1.1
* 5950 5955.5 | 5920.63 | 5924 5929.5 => 0.5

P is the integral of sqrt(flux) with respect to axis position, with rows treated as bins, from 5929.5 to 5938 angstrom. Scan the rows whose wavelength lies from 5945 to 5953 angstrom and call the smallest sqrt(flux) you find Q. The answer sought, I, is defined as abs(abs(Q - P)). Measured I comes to 32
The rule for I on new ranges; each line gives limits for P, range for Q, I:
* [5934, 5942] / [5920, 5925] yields 30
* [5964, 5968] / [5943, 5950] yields 13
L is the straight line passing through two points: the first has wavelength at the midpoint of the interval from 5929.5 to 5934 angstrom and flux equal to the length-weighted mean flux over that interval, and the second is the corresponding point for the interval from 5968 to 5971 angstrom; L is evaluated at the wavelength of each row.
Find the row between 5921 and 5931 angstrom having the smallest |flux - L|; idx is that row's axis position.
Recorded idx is 5921.99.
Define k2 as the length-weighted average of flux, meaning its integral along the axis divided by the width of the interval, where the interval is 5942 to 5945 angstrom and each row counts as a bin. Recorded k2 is 17.5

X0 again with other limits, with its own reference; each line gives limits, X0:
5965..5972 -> 5965.79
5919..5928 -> 5926.08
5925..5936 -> 5928.81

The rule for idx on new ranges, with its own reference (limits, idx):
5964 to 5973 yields 5971.29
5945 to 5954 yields 5946.59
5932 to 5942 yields 5941.11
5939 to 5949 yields 5941.11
